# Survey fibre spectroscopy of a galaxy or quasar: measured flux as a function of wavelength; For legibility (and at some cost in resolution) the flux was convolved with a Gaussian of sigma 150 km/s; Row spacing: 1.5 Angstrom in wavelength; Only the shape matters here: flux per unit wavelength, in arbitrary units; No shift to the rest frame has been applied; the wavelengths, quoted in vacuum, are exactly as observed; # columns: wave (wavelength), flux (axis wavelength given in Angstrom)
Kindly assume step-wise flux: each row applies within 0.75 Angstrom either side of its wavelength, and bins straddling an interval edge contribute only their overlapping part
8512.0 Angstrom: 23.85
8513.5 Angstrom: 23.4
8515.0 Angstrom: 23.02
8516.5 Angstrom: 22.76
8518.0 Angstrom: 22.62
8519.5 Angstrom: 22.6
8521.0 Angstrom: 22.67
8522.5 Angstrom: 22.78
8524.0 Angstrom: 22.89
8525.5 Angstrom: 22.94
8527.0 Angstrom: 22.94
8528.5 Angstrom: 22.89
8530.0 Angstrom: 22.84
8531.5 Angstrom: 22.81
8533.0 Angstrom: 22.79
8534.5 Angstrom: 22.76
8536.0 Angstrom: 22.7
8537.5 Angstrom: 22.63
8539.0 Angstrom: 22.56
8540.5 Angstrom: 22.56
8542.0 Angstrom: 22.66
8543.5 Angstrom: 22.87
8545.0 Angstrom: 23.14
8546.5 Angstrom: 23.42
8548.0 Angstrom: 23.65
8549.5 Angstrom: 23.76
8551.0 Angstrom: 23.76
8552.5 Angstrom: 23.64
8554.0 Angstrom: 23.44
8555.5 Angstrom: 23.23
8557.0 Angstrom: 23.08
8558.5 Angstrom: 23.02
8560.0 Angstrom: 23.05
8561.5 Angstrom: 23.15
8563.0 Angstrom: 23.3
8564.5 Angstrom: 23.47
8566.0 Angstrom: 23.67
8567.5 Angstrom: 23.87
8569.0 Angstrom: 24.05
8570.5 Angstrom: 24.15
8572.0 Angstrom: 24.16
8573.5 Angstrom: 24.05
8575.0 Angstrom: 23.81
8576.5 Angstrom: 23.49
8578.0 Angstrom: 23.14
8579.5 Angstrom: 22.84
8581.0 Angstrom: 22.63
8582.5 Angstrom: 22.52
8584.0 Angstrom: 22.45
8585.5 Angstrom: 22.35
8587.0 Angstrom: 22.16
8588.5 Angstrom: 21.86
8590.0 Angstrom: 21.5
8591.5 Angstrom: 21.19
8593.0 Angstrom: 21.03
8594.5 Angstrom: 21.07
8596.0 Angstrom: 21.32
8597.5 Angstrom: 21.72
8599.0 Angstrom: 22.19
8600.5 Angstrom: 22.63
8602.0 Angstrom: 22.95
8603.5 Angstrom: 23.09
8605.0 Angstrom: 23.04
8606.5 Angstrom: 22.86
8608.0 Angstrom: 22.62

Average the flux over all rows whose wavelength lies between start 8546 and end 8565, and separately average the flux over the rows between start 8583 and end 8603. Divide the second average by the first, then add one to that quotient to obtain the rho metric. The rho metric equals 1.94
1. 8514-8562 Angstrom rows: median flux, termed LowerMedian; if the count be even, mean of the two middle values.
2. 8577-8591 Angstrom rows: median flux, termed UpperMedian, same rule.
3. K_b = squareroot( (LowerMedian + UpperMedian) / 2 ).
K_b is 4.761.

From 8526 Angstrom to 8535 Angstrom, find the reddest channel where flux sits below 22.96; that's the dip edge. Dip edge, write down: 8534.5 Angstrom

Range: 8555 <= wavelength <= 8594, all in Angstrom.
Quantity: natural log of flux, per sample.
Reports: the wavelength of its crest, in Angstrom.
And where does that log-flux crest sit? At 8572.0 Angstrom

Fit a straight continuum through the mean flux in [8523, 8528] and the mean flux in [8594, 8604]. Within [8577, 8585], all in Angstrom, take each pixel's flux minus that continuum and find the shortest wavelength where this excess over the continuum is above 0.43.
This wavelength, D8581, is 8578.0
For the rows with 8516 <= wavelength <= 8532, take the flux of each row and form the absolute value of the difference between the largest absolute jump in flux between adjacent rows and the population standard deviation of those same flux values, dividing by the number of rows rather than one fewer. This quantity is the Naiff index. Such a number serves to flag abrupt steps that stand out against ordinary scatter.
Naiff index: 0.02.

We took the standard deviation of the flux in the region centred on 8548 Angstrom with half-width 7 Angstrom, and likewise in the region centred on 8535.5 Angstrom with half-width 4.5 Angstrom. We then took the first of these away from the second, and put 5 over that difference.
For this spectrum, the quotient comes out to -17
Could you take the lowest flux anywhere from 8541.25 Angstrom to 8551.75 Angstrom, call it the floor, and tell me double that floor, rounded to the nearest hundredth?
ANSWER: 45.32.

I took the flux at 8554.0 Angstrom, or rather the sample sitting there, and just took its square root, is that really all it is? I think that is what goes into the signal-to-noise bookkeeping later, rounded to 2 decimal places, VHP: 4.84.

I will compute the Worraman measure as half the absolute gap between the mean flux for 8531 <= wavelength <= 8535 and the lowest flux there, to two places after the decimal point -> 0.01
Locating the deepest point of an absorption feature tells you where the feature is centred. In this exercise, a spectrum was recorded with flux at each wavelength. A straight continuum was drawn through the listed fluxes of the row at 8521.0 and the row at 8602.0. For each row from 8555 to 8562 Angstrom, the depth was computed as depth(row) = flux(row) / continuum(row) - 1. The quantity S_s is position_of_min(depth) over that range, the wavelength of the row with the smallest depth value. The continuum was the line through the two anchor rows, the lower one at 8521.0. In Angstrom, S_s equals 8558.5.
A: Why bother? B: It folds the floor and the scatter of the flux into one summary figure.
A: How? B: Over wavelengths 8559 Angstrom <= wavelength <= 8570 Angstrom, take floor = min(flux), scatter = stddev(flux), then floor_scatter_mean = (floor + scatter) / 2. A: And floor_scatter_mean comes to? 11.7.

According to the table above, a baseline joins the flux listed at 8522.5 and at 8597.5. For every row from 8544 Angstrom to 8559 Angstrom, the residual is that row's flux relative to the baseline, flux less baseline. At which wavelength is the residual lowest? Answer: 8545.0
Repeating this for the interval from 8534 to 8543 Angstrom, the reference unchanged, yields 8539.0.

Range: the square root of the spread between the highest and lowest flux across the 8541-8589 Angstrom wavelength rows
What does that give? 1.5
